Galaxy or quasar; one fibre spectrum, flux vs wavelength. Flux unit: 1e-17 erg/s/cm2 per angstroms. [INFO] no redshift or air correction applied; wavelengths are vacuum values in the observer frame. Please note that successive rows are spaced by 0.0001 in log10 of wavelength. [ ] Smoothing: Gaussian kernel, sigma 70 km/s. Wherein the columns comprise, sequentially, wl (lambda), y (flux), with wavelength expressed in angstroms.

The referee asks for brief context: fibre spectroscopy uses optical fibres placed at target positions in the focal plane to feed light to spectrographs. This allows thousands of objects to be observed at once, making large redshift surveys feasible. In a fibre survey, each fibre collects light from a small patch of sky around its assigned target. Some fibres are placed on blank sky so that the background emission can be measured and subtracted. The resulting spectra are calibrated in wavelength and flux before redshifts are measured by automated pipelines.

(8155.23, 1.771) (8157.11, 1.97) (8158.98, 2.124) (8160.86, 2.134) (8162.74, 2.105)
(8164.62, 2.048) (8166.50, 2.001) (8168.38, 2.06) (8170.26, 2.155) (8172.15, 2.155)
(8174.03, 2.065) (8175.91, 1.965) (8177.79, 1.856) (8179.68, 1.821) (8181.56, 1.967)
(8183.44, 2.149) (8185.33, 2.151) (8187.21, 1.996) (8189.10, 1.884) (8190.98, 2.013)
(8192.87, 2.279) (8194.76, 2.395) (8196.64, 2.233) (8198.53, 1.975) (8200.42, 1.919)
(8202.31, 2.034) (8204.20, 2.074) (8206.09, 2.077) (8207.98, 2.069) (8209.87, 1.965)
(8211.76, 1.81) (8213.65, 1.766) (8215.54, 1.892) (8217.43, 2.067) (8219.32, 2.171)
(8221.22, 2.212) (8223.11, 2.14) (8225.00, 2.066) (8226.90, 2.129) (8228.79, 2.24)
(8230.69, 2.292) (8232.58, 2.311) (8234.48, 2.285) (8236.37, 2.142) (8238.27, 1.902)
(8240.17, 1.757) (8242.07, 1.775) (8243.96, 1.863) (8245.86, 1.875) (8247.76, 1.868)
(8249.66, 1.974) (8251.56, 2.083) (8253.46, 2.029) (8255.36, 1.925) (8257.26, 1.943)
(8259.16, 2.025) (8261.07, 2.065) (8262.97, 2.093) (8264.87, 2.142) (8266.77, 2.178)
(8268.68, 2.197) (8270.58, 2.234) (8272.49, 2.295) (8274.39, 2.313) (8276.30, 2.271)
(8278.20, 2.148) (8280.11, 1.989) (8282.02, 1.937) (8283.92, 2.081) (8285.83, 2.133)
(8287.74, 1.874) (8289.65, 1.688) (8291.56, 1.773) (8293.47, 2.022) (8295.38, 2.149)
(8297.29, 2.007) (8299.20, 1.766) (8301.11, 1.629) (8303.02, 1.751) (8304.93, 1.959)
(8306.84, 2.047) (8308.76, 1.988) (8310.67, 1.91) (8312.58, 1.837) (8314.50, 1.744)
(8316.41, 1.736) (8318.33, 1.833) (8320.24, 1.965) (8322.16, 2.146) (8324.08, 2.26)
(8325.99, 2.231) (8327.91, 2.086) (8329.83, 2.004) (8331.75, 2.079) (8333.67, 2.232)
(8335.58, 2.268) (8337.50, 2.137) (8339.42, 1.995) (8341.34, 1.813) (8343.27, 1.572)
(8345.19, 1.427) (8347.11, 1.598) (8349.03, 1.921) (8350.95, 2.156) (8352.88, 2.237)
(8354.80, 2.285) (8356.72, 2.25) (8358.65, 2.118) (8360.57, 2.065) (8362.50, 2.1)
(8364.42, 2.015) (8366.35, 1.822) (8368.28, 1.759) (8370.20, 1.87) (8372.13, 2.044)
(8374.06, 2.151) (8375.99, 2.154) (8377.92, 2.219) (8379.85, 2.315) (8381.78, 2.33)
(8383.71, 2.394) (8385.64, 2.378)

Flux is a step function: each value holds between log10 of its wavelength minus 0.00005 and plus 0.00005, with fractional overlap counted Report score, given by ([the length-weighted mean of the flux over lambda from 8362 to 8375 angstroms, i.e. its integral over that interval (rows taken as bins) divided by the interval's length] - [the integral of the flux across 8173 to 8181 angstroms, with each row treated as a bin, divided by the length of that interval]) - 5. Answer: -4.97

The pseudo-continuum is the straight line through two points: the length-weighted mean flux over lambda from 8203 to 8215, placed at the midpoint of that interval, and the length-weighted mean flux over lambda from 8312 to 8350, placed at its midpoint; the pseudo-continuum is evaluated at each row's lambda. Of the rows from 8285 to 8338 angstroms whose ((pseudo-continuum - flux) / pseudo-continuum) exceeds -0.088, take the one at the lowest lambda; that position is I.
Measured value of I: 8287.74 angstroms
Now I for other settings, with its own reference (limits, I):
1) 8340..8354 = 8341.34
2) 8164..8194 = 8164.62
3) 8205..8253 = 8206.09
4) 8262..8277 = 8262.97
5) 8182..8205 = 8187.21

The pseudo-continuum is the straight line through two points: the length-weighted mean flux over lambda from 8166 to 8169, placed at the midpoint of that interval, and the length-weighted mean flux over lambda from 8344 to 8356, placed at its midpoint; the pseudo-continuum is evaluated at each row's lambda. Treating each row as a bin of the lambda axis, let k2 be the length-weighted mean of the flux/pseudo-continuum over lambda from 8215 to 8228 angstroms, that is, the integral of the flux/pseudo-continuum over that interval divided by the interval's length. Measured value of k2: 1.05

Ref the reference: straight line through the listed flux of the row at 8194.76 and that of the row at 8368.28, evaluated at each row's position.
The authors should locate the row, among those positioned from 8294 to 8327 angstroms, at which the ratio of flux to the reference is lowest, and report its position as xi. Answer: 8301.11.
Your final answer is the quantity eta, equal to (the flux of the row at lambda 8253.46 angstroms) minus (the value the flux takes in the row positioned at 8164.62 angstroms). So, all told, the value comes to 0.0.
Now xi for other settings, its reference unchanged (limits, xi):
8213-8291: 8213.65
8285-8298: 8289.65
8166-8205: 8179.68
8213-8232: 8213.65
